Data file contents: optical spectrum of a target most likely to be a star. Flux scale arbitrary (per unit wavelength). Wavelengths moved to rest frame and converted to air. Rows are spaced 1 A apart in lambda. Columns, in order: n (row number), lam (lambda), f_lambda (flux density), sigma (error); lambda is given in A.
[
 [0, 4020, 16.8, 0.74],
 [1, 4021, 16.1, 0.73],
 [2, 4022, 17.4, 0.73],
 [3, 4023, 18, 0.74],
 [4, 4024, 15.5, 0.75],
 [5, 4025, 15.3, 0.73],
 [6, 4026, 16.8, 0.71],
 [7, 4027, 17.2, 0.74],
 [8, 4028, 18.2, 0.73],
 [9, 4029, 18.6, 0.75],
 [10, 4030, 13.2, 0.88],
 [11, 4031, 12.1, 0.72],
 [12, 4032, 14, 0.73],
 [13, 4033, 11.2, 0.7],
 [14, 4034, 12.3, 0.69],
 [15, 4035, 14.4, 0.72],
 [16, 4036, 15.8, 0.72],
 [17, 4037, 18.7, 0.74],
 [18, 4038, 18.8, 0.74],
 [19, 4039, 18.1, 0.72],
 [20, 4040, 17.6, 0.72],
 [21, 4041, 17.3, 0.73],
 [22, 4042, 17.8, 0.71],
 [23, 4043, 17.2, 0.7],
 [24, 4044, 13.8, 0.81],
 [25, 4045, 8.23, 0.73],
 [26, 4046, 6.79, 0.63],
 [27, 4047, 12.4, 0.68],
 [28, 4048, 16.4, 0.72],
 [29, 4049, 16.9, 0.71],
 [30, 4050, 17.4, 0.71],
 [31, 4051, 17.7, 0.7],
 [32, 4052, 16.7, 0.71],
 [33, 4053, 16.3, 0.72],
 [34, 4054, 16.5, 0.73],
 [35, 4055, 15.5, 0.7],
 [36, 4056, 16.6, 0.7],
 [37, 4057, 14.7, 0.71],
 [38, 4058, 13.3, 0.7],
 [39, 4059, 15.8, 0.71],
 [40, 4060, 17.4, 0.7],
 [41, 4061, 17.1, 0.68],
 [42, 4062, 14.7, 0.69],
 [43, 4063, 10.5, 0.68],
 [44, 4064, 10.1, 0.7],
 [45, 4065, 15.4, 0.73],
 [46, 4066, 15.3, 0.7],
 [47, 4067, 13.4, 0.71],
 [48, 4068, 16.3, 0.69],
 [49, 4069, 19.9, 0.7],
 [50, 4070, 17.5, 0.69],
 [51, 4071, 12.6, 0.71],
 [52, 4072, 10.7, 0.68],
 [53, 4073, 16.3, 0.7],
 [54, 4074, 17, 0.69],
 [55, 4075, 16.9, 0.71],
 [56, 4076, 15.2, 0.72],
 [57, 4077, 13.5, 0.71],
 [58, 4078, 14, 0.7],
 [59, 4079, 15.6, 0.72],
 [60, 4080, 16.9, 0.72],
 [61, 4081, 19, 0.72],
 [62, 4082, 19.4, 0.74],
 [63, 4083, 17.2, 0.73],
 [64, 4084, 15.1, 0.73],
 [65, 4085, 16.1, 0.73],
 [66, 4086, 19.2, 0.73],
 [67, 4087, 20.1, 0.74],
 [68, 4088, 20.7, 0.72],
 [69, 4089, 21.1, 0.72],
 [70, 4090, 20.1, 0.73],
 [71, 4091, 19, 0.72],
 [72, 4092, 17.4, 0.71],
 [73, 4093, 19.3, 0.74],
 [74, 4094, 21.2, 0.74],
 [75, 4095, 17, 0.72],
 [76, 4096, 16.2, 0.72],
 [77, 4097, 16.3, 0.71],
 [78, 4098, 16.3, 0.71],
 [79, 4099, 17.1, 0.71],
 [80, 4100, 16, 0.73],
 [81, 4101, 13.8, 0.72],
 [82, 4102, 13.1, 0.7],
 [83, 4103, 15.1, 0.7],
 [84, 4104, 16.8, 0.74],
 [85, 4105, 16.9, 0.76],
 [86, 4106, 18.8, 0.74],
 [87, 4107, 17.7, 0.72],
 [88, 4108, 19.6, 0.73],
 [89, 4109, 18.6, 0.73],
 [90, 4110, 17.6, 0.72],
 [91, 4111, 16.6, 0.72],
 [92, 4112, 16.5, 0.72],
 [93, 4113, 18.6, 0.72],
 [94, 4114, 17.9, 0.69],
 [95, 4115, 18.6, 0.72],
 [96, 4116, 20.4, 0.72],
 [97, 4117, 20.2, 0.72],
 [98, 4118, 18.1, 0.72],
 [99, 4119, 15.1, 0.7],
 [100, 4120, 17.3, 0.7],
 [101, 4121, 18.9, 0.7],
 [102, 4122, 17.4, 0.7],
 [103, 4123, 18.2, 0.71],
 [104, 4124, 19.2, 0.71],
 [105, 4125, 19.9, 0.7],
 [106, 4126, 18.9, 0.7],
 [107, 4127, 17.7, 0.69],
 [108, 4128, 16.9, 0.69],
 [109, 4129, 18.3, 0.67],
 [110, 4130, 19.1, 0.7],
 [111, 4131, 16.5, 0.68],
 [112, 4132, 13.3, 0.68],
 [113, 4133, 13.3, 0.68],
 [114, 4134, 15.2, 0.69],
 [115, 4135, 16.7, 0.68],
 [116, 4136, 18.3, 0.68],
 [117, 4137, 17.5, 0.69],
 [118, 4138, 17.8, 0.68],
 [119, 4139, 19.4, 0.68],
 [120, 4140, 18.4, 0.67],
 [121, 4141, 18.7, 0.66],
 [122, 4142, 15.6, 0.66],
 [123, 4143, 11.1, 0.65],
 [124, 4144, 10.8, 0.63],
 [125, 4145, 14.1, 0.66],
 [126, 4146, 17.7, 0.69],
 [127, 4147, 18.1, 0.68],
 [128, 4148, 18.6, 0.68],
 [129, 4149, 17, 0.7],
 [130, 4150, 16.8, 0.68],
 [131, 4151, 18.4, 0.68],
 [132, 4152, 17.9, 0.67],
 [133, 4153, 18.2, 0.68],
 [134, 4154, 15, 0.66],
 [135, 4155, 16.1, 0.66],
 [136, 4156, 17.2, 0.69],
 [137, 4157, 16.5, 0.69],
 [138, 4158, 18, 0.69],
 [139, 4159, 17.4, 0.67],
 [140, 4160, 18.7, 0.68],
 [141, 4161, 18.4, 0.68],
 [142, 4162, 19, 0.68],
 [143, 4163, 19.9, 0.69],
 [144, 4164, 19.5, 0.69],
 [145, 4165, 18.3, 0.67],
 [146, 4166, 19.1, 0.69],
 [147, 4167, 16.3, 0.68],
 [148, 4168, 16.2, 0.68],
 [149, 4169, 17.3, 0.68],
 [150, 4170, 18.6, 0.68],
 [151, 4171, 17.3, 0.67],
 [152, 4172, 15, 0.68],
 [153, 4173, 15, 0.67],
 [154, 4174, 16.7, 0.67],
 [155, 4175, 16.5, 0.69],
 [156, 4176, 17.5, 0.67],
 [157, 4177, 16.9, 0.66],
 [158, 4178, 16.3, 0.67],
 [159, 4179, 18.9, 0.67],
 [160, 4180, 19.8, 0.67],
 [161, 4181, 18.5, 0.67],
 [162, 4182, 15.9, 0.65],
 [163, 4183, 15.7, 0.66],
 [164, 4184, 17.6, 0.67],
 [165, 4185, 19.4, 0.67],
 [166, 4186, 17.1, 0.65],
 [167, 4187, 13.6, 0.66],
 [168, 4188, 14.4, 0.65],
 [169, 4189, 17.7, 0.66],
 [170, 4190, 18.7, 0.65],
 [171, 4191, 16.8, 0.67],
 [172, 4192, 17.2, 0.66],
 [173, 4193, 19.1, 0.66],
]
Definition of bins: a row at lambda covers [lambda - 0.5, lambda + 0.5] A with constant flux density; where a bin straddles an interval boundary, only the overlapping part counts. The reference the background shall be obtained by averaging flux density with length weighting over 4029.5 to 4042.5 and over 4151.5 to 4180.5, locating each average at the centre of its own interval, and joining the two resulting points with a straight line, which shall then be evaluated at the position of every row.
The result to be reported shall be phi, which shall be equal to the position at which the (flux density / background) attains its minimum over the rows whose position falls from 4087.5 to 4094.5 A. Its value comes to 4092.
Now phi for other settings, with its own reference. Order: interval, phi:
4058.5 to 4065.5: 4064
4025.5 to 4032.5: 4031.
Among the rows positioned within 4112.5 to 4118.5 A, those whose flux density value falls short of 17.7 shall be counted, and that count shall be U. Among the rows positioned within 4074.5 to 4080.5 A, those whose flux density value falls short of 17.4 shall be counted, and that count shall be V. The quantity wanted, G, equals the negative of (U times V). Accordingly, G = 0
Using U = 0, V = 6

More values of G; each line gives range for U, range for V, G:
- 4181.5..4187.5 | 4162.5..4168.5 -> -10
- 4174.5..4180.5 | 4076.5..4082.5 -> -16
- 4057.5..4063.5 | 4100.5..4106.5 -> -30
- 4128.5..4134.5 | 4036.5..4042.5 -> -4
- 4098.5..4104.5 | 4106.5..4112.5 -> -12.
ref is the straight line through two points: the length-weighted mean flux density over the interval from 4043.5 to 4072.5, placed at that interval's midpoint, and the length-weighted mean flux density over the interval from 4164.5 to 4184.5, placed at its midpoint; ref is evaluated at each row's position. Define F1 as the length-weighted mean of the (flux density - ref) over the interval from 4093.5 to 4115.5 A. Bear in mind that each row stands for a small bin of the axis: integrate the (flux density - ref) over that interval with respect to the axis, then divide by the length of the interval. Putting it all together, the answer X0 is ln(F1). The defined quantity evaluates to 0.4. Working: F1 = 1.4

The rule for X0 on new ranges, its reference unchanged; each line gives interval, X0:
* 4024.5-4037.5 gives 0.1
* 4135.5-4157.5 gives -1.6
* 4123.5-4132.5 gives 0.5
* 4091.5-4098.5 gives 0.8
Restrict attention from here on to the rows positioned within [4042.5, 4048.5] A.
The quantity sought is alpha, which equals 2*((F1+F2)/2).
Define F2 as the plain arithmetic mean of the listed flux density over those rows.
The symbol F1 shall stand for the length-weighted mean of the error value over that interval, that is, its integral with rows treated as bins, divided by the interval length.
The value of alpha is 13.2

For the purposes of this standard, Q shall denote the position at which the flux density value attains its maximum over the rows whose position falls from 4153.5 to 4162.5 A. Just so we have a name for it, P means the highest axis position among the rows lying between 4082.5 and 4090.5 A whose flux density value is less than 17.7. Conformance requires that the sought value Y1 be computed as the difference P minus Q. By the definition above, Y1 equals -77 A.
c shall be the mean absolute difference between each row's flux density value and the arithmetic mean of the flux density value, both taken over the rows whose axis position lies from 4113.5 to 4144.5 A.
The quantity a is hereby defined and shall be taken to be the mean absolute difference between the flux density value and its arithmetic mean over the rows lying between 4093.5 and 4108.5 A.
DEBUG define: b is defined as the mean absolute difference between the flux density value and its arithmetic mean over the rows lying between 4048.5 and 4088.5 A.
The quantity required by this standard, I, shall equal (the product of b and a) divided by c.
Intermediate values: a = 1.4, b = 1.8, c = 1.8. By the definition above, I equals 1.5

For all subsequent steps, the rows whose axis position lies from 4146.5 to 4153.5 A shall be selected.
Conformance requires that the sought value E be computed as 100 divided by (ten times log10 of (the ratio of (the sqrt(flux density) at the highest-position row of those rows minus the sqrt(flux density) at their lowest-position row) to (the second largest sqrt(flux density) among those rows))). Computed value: -4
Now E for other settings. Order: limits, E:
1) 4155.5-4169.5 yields -4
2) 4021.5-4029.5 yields -7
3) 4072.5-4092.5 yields -7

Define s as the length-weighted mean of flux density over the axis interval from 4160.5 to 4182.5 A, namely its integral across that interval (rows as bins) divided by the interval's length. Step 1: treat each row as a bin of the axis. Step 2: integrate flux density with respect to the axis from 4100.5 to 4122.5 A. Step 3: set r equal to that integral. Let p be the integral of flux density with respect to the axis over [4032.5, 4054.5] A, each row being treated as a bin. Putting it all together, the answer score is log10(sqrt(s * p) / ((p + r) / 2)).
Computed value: -0.670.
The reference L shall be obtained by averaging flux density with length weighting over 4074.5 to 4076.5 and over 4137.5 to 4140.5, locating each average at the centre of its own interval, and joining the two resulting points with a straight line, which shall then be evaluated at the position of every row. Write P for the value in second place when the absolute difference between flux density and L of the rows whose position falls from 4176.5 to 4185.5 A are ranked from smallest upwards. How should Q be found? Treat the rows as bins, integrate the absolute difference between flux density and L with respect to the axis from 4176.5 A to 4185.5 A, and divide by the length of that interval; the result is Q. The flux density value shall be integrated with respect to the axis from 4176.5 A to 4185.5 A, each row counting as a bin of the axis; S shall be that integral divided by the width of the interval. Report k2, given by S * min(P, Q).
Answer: 16.5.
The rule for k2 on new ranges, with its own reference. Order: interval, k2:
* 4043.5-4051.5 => 19.5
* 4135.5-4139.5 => 12.0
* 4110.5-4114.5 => 14.1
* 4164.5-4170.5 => 20.2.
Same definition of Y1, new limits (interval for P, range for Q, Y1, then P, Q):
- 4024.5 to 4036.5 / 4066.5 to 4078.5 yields -33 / 4036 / 4069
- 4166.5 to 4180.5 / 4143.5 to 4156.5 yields 30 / 4178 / 4148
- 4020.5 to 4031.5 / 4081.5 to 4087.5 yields -56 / 4031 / 4087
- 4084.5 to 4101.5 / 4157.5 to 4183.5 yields -62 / 4101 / 4163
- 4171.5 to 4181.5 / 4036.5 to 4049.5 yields 140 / 4178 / 4038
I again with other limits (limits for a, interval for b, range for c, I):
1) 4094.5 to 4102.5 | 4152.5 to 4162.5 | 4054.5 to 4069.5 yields 0.6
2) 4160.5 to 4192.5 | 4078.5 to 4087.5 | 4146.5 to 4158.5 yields 2.3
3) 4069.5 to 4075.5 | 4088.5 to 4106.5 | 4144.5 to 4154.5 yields 3.5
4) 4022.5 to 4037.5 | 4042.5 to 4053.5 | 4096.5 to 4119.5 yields 4.3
